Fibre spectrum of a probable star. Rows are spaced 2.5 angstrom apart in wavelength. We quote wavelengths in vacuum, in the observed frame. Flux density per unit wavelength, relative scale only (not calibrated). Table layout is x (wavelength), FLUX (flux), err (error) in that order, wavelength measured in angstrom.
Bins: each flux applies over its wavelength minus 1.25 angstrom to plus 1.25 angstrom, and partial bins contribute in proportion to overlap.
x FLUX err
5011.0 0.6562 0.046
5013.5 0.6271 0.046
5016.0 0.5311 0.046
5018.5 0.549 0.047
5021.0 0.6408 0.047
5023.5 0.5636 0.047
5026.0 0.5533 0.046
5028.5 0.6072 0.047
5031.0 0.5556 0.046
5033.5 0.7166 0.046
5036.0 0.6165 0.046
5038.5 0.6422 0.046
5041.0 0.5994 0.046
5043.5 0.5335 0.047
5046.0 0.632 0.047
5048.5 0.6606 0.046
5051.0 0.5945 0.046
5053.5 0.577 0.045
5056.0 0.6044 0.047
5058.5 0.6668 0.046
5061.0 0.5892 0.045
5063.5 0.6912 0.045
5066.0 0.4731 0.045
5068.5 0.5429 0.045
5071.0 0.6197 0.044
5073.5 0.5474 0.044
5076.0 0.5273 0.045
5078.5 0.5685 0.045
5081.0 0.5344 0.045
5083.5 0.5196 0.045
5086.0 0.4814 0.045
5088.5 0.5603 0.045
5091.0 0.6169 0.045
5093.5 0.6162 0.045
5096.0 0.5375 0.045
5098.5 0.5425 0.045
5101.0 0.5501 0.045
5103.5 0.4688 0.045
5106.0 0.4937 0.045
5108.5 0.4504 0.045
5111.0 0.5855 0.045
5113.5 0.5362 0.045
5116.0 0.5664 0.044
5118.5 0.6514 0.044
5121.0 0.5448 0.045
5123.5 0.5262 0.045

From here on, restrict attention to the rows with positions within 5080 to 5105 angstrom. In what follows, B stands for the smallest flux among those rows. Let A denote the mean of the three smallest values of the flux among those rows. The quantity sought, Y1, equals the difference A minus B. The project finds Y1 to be 0.021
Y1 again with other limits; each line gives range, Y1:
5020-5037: 0.004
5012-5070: 0.039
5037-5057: 0.035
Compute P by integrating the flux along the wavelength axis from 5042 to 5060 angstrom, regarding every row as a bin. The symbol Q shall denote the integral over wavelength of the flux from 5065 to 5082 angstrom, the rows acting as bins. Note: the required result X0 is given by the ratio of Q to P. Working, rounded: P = 11.0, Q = 9.3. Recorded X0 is 0.85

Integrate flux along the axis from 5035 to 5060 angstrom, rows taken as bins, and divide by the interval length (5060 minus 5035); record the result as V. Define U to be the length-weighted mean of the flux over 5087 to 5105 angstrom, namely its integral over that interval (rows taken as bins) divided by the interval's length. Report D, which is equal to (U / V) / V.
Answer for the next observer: 1.48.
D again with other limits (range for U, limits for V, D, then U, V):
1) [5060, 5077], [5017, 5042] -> 1.57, 0.57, 0.60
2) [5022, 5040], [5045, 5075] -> 1.69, 0.61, 0.60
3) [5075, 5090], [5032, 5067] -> 1.41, 0.53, 0.61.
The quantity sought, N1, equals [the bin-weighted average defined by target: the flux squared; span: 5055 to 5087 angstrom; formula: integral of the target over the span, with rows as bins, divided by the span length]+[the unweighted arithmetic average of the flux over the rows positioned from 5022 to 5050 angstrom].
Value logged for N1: 0.93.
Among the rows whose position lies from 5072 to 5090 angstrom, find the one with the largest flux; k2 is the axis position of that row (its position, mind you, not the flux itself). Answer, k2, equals 5078.5 angstrom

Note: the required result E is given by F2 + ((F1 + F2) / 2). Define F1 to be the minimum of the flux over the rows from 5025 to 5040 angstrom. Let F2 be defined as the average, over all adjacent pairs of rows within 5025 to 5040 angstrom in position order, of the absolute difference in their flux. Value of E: 0.394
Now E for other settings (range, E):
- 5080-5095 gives 0.297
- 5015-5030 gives 0.341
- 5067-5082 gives 0.337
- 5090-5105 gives 0.286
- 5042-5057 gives 0.338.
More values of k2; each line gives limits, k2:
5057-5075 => 5063.5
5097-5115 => 5111.0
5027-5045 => 5033.5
